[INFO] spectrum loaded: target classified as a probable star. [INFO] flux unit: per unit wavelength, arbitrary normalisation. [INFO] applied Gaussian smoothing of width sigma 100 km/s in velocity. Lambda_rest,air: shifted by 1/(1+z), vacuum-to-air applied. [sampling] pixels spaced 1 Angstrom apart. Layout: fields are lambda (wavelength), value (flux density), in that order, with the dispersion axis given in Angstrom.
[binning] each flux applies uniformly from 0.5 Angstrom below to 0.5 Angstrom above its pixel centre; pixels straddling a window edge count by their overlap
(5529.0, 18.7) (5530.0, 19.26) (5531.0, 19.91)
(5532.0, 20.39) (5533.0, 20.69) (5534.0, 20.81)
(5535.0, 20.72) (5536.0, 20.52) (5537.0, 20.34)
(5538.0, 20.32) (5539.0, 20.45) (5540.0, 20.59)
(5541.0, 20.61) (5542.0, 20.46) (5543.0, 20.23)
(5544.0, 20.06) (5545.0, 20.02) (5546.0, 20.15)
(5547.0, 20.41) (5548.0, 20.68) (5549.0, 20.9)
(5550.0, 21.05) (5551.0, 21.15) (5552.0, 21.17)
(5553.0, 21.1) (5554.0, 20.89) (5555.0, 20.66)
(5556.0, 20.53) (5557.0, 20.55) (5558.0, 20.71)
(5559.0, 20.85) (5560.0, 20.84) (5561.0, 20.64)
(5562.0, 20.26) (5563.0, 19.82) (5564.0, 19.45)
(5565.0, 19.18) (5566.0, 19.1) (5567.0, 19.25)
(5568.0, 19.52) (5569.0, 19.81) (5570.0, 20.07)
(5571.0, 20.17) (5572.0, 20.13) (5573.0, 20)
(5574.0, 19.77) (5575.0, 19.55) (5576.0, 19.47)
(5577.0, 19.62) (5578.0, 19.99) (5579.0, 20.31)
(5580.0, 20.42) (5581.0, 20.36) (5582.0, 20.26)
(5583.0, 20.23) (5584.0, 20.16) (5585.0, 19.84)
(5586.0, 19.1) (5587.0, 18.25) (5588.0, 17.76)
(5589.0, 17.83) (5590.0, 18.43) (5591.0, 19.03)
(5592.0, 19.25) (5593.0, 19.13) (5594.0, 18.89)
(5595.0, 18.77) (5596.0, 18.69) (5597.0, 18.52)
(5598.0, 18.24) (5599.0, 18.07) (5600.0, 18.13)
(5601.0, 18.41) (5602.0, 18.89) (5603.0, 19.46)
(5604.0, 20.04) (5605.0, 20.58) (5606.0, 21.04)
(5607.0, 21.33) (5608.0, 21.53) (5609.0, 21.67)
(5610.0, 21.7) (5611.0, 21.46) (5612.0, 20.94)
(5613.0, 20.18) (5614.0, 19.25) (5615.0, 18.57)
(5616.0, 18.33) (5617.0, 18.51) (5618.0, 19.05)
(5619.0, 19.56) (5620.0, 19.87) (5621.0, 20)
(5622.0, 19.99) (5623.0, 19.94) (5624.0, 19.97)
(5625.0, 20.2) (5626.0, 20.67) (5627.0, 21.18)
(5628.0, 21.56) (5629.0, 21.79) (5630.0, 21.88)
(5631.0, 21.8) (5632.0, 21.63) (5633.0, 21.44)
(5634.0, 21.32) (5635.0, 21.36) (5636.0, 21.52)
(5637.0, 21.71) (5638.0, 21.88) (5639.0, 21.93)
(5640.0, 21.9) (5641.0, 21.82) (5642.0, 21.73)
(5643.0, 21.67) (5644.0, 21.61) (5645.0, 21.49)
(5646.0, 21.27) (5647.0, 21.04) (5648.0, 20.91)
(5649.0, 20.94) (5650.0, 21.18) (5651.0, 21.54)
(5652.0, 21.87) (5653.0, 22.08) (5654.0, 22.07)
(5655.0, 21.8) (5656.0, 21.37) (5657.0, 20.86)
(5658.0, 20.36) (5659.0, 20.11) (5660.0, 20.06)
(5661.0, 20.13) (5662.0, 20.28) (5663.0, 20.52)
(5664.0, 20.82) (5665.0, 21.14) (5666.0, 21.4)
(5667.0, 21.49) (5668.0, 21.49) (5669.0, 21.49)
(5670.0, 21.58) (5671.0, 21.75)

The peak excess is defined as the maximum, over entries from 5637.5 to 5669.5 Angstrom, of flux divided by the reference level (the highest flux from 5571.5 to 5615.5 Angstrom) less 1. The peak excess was 0.018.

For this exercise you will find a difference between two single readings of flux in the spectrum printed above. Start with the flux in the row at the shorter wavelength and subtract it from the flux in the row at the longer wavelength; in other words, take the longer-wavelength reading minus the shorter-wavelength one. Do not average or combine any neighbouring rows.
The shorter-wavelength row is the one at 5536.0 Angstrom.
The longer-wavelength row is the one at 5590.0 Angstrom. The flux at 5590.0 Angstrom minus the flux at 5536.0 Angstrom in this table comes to -2.1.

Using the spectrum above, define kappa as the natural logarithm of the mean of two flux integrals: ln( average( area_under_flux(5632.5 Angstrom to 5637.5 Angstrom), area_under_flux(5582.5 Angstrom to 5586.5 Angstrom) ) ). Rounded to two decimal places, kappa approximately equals 4.54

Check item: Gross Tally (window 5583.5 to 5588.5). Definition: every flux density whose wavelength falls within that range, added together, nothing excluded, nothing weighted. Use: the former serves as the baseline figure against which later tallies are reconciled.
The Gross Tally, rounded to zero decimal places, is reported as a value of 95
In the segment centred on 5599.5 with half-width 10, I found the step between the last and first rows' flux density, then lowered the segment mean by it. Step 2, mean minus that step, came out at 16.2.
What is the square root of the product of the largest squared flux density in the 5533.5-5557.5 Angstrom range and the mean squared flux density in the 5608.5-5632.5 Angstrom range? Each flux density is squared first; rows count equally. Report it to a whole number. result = 433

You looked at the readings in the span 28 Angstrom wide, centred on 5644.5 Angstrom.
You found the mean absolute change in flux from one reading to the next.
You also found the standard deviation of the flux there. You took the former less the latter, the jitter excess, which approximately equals -0.22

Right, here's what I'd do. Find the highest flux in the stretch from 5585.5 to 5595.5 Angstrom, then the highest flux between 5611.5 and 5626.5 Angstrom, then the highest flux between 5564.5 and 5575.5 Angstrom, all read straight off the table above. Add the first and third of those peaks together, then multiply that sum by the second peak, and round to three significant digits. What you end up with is 825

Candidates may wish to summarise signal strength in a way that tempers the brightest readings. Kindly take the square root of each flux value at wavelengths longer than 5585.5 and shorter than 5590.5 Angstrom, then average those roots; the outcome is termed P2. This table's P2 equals 4.27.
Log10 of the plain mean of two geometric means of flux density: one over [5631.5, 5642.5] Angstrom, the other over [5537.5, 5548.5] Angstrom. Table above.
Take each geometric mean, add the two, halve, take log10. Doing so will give 1.32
